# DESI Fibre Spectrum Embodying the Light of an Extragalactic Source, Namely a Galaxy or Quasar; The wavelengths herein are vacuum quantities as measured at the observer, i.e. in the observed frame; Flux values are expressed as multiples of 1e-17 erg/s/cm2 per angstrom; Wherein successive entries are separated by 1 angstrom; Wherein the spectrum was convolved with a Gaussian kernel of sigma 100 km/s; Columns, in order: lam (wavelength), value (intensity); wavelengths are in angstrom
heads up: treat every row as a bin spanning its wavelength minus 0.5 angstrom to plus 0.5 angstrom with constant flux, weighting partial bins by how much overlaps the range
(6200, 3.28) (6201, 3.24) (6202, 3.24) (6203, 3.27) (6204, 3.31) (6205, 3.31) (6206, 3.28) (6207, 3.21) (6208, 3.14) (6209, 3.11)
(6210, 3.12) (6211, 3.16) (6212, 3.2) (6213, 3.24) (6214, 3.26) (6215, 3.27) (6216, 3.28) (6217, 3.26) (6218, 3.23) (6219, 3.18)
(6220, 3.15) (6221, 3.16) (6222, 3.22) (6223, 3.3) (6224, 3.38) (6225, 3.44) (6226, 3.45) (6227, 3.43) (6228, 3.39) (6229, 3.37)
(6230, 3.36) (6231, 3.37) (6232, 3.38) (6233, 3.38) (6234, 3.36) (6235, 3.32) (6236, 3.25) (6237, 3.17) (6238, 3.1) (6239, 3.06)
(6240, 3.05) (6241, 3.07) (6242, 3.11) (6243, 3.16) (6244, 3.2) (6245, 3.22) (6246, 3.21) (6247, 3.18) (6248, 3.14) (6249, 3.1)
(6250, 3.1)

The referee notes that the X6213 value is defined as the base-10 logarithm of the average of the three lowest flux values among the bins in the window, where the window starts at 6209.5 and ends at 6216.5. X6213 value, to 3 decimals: 0.500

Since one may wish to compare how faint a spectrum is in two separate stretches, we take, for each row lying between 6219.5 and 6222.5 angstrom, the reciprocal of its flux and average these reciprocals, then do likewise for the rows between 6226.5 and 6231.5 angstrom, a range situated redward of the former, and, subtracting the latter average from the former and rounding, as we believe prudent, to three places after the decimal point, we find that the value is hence 0.019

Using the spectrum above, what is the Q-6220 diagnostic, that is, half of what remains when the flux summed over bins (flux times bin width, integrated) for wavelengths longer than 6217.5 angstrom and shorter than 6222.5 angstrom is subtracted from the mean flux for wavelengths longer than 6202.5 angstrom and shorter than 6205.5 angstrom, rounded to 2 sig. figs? -6.3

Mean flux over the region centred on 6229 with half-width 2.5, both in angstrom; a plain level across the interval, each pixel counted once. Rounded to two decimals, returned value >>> 3.38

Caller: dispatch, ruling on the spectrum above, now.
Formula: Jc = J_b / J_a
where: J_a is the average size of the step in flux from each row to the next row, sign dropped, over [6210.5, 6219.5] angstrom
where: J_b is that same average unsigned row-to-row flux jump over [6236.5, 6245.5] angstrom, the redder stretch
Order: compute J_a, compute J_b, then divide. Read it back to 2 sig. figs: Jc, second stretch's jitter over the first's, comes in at 1.3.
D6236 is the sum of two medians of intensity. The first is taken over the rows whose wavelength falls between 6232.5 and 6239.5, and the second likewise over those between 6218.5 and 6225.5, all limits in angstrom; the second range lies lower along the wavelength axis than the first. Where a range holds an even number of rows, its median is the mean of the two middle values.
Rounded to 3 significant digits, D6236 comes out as 6.47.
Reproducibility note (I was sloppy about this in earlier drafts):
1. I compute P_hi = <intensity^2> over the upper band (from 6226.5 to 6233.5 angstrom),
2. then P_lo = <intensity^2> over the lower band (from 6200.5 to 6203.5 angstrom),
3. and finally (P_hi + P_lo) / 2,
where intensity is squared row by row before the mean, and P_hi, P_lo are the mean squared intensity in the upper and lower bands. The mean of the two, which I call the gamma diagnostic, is 11.0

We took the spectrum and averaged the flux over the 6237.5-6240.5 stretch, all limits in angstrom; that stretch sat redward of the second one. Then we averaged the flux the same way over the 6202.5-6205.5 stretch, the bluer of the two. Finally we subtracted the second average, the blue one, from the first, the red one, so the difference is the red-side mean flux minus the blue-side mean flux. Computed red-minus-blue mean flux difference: -0.23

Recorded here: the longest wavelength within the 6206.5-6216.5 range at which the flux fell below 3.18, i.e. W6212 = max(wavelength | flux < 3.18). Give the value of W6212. 6211 angstrom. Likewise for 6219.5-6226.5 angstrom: 6221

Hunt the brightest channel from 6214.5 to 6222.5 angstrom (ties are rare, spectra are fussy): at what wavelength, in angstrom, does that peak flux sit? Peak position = 6216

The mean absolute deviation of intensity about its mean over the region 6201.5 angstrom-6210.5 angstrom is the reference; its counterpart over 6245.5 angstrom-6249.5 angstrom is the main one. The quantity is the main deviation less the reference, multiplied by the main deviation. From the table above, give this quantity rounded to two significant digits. -0.0011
